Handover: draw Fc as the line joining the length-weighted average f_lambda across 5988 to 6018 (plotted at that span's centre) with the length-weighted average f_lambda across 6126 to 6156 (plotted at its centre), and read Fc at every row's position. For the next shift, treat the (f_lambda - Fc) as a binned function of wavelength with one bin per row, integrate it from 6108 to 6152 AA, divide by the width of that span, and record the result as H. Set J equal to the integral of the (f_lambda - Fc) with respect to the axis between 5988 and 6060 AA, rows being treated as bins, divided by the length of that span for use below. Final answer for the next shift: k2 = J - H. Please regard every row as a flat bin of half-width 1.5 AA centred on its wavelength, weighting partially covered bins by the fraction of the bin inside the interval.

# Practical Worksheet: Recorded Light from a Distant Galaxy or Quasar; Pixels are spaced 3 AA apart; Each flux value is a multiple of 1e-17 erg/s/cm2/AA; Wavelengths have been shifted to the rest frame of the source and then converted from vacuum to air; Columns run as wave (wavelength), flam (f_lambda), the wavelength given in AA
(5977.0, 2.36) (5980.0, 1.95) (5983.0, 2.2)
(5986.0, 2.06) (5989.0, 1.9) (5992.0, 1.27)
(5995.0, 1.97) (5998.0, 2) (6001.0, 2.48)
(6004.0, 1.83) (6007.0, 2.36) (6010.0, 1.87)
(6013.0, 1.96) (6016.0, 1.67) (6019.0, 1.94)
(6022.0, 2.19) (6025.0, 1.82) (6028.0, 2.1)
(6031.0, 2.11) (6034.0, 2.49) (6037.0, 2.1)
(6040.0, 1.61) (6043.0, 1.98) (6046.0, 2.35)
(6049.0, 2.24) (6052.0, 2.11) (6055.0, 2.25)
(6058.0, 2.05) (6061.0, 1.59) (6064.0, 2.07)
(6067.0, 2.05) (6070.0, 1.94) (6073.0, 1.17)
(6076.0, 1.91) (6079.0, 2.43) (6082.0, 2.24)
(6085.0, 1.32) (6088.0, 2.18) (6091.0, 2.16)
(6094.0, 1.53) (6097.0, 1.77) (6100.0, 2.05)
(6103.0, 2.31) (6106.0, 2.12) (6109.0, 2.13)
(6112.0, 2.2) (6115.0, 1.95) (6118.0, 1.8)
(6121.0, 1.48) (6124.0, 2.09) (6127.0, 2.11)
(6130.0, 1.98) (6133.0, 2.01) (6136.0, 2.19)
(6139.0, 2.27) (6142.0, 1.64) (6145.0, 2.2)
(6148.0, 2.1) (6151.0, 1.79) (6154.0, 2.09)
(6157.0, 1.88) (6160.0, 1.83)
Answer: 0.11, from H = -0.029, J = 0.078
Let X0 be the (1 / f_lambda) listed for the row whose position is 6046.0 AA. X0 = 0.43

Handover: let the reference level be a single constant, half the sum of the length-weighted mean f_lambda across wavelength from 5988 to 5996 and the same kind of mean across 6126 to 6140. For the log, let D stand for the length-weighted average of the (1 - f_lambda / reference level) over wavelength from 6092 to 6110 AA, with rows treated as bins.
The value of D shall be -0.047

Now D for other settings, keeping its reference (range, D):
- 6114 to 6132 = -0.004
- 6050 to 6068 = -0.068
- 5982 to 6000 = -0.006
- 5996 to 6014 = -0.099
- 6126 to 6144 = -0.074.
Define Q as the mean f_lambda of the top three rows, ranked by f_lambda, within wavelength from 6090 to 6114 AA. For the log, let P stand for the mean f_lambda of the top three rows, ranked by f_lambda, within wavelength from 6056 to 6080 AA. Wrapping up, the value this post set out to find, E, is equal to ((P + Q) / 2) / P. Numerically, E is 1.01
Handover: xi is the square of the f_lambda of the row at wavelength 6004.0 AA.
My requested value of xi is 3.3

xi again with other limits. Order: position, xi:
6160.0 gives 3.3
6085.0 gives 1.7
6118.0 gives 3.2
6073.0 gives 1.4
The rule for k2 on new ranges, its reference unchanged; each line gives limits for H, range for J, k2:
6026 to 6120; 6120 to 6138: -0.05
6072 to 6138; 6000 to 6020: 0.11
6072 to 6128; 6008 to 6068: 0.13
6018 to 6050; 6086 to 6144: -0.15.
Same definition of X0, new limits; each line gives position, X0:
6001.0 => 0.40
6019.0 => 0.52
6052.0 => 0.47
